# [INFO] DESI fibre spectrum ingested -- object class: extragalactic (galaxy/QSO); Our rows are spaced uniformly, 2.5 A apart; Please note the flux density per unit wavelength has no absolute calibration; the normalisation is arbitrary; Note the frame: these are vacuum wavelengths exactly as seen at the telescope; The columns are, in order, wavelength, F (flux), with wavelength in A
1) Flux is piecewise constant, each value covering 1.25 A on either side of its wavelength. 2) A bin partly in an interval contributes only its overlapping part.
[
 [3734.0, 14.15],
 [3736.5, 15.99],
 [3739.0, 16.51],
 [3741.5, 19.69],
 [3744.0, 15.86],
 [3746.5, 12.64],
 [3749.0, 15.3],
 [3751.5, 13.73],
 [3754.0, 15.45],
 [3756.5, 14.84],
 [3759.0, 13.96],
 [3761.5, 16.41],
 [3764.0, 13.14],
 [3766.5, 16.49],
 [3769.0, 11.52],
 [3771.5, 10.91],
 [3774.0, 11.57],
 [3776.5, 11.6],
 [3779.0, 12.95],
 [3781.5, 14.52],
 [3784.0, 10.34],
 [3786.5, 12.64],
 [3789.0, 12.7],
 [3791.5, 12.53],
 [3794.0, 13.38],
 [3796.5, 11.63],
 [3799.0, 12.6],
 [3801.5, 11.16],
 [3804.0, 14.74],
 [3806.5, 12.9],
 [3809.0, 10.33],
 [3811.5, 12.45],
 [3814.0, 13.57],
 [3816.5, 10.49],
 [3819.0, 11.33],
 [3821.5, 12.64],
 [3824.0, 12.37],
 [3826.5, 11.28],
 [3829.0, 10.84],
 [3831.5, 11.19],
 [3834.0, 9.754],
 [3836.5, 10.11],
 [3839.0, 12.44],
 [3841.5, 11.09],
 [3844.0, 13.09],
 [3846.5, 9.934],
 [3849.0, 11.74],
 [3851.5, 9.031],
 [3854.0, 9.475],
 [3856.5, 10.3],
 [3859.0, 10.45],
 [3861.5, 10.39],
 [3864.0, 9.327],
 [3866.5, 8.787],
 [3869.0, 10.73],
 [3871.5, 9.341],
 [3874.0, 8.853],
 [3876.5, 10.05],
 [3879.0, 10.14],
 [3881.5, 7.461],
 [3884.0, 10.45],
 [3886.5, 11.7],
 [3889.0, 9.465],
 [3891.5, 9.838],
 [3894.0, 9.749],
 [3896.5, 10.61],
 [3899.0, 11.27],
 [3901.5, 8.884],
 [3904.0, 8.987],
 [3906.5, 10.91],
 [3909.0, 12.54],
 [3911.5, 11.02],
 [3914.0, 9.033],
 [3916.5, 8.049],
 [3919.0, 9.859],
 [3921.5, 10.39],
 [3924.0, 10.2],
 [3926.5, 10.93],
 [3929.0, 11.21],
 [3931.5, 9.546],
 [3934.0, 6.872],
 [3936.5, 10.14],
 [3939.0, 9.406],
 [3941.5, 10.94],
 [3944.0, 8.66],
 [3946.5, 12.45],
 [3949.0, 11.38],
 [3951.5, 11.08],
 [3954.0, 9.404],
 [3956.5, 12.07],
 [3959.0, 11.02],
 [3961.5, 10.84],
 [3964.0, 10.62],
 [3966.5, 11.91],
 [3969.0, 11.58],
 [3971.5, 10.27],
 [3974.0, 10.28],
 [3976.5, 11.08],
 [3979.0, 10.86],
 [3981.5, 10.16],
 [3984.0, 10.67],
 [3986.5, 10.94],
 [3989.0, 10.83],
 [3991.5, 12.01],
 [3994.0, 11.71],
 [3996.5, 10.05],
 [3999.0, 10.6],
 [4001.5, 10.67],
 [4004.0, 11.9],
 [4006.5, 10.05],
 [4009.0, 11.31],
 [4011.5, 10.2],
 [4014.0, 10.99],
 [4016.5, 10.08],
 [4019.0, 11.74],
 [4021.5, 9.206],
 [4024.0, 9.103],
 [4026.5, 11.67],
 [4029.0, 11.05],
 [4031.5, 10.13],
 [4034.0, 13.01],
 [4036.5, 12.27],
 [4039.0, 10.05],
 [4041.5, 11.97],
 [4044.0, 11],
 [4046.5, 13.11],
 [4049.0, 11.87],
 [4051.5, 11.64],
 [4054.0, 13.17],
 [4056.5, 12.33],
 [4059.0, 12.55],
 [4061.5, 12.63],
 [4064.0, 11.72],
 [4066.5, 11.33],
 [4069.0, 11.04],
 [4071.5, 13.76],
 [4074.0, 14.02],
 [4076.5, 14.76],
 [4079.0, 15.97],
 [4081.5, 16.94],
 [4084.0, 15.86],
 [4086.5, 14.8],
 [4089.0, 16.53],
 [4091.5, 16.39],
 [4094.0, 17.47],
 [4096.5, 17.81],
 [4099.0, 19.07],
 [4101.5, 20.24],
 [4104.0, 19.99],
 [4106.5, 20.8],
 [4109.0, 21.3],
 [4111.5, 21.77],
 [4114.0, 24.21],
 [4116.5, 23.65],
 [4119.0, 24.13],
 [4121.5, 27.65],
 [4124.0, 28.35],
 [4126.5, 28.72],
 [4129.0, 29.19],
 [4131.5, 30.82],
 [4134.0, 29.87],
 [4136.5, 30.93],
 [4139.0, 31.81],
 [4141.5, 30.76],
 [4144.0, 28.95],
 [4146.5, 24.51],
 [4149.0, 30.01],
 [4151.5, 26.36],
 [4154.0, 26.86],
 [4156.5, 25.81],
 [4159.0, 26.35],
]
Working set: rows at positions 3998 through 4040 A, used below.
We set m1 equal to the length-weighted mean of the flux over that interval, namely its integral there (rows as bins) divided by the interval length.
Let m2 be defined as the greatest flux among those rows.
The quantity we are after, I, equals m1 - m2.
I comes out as -2.2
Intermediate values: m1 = 10.8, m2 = 13.01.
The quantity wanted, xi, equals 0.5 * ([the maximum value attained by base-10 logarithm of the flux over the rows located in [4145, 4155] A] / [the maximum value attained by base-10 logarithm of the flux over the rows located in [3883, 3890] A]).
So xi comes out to 0.69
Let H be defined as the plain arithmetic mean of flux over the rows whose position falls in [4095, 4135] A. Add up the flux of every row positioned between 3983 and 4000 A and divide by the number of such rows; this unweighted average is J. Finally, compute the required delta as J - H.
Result -13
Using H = 24.2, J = 11.0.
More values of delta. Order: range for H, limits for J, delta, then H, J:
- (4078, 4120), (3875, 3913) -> -9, 19.2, 10.2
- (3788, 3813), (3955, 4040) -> -2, 12.4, 10.9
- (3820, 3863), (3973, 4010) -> 0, 10.9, 10.9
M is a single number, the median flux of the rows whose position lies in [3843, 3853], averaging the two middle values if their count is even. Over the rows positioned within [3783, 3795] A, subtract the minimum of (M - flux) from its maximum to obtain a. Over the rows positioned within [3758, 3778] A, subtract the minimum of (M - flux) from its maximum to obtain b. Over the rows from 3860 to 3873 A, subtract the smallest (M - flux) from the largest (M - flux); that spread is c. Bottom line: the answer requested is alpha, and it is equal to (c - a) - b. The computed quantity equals -7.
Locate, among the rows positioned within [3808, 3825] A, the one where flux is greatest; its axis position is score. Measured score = 3814.0 A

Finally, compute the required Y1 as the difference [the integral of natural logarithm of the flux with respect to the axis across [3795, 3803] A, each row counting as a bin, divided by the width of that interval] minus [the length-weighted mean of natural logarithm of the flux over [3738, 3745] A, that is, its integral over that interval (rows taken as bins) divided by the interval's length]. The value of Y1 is -0.38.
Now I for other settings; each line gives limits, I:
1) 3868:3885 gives -1.2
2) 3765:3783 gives -3.7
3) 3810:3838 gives -2.1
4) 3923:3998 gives -1.8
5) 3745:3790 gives -3.1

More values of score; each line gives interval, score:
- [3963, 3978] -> 3966.5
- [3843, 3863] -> 3844.0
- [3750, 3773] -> 3766.5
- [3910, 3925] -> 3911.5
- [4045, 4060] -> 4054.0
